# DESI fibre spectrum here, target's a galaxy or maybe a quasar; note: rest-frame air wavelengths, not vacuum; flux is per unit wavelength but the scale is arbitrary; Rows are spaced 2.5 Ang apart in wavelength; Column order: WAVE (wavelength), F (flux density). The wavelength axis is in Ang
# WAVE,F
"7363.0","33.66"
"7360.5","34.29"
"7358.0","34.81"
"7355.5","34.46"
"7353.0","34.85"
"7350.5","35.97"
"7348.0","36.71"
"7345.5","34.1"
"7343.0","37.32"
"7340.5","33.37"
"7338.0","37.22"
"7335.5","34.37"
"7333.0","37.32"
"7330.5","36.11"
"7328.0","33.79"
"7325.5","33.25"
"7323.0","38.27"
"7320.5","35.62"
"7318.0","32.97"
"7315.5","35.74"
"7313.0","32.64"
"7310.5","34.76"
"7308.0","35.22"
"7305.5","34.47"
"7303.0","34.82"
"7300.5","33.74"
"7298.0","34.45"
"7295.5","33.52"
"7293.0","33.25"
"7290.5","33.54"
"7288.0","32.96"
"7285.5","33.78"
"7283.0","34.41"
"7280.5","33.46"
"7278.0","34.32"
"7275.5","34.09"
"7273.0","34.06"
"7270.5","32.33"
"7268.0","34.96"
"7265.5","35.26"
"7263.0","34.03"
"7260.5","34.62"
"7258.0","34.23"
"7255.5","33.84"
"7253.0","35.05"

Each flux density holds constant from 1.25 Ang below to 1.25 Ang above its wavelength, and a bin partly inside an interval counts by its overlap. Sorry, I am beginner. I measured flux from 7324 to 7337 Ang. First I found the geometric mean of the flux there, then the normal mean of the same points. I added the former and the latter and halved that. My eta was 35.0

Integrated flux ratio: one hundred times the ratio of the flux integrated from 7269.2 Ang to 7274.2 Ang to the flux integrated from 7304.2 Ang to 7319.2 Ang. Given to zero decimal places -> 32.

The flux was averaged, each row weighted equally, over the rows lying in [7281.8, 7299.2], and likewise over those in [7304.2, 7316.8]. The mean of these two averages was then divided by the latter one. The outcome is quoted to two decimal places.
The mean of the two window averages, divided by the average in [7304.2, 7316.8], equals 0.99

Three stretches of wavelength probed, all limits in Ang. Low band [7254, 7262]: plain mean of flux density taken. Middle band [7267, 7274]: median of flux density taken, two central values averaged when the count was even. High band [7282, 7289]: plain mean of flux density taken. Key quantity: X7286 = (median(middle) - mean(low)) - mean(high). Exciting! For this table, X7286 -33.9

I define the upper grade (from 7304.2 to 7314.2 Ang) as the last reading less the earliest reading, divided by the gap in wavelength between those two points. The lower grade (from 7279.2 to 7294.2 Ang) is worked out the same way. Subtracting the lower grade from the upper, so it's -0.23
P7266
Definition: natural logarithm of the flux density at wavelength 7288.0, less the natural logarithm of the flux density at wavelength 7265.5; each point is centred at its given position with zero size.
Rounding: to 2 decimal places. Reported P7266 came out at -0.07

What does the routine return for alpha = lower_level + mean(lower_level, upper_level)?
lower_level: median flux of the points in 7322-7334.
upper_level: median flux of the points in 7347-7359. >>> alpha 71.6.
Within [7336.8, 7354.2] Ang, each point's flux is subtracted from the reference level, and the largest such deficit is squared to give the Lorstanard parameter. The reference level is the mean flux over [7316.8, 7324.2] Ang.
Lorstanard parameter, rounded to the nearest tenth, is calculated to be 5.1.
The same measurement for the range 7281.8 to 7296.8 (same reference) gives 7.1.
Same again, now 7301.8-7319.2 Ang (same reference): 8.9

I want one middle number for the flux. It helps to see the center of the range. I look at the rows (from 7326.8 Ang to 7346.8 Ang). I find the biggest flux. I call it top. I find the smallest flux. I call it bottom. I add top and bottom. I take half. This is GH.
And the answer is 35.3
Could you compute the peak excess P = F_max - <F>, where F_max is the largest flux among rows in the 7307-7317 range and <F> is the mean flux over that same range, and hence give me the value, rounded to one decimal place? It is 1.2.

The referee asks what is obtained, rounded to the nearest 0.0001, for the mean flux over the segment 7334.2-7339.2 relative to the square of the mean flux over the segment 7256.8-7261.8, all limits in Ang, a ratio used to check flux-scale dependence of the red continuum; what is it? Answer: 0.0302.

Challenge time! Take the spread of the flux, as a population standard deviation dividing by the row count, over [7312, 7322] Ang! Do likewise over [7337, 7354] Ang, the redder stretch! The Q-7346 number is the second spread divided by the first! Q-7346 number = 1.0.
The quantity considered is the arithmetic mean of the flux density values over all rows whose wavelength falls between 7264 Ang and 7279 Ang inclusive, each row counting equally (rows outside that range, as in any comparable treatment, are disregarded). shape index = 34.2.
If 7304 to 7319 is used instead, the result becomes 34.3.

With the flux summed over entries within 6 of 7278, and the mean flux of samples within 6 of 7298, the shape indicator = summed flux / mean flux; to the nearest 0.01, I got 5.02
